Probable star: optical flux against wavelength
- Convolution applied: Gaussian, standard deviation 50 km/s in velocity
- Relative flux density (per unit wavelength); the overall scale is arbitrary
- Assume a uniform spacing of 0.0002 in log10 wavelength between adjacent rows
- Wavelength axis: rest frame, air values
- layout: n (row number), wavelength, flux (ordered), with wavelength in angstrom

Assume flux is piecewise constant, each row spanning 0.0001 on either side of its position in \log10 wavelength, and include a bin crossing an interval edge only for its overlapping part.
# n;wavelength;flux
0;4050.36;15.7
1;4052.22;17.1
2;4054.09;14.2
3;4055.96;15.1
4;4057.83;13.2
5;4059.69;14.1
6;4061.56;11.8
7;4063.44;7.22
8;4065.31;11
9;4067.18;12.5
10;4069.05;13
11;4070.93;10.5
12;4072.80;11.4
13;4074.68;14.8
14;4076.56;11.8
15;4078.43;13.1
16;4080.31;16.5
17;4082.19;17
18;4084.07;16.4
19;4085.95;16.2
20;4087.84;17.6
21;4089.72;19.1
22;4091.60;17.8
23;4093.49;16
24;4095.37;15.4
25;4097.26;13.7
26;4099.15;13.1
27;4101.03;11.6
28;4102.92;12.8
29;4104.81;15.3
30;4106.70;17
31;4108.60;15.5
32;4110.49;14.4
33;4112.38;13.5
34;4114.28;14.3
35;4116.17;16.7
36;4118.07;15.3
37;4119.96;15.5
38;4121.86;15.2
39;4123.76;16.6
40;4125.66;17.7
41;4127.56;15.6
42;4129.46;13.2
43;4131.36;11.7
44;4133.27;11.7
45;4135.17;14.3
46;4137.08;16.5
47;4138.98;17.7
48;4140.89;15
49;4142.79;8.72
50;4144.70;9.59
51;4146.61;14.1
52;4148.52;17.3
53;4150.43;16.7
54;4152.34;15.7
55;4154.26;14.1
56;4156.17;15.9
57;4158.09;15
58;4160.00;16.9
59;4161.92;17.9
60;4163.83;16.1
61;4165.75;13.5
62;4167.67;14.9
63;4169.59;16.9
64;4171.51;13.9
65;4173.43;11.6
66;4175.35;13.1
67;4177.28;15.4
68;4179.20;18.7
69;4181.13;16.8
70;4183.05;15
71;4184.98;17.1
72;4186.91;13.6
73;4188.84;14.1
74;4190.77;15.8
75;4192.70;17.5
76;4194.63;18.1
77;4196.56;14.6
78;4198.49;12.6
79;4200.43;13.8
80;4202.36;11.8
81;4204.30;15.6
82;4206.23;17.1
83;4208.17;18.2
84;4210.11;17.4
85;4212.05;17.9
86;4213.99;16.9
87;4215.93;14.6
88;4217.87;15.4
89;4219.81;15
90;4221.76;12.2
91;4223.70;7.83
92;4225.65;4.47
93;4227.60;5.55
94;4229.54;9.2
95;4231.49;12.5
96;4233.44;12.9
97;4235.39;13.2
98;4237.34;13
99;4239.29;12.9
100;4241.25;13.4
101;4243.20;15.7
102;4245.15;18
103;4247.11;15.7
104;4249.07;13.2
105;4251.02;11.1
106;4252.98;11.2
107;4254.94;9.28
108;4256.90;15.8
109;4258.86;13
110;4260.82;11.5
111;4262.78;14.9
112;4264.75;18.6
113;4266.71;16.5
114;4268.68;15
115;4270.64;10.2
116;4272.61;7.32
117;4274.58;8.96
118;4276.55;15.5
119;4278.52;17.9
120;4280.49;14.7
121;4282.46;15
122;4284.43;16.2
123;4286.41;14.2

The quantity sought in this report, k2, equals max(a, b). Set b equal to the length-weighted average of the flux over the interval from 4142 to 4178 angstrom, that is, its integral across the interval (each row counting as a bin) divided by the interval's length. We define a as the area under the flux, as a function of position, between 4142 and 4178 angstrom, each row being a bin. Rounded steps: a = 526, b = 14.6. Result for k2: 526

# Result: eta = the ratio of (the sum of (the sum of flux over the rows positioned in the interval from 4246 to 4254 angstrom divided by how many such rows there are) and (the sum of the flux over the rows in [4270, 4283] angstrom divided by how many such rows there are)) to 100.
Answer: 0.26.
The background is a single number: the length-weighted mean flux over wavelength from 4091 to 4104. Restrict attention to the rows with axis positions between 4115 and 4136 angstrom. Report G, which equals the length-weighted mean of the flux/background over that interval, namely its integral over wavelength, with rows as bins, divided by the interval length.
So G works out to 1.04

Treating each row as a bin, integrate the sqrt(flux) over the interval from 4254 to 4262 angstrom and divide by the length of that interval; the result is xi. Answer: 3.52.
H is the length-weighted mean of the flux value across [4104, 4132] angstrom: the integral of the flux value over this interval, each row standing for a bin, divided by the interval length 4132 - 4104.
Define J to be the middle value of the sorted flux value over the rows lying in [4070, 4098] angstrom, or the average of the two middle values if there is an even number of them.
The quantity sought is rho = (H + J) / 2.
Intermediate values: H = 15.2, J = 16.0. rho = 15.6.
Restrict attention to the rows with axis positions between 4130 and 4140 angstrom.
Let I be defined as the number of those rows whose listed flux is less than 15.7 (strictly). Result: 3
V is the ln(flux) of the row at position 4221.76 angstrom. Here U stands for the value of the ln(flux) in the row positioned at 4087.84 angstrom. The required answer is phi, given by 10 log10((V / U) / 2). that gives -3.60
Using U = 2.87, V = 2.5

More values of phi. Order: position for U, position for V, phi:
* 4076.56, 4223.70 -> -3.80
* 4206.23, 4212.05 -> -2.94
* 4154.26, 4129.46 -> -3.12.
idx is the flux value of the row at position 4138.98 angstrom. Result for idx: 17.7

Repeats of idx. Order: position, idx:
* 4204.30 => 15.6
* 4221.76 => 12.2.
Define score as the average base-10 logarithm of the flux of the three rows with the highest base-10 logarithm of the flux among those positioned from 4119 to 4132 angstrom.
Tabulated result 1.22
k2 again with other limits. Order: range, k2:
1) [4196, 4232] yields 478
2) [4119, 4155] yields 525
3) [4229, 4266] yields 499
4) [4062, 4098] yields 513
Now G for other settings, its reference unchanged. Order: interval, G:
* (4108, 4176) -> 1.04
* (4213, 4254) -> 0.88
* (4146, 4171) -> 1.10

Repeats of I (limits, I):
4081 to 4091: 0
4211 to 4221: 3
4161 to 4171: 2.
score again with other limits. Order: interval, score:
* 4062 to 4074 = 1.09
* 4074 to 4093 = 1.26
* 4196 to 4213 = 1.25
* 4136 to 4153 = 1.24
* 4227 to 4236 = 1.11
